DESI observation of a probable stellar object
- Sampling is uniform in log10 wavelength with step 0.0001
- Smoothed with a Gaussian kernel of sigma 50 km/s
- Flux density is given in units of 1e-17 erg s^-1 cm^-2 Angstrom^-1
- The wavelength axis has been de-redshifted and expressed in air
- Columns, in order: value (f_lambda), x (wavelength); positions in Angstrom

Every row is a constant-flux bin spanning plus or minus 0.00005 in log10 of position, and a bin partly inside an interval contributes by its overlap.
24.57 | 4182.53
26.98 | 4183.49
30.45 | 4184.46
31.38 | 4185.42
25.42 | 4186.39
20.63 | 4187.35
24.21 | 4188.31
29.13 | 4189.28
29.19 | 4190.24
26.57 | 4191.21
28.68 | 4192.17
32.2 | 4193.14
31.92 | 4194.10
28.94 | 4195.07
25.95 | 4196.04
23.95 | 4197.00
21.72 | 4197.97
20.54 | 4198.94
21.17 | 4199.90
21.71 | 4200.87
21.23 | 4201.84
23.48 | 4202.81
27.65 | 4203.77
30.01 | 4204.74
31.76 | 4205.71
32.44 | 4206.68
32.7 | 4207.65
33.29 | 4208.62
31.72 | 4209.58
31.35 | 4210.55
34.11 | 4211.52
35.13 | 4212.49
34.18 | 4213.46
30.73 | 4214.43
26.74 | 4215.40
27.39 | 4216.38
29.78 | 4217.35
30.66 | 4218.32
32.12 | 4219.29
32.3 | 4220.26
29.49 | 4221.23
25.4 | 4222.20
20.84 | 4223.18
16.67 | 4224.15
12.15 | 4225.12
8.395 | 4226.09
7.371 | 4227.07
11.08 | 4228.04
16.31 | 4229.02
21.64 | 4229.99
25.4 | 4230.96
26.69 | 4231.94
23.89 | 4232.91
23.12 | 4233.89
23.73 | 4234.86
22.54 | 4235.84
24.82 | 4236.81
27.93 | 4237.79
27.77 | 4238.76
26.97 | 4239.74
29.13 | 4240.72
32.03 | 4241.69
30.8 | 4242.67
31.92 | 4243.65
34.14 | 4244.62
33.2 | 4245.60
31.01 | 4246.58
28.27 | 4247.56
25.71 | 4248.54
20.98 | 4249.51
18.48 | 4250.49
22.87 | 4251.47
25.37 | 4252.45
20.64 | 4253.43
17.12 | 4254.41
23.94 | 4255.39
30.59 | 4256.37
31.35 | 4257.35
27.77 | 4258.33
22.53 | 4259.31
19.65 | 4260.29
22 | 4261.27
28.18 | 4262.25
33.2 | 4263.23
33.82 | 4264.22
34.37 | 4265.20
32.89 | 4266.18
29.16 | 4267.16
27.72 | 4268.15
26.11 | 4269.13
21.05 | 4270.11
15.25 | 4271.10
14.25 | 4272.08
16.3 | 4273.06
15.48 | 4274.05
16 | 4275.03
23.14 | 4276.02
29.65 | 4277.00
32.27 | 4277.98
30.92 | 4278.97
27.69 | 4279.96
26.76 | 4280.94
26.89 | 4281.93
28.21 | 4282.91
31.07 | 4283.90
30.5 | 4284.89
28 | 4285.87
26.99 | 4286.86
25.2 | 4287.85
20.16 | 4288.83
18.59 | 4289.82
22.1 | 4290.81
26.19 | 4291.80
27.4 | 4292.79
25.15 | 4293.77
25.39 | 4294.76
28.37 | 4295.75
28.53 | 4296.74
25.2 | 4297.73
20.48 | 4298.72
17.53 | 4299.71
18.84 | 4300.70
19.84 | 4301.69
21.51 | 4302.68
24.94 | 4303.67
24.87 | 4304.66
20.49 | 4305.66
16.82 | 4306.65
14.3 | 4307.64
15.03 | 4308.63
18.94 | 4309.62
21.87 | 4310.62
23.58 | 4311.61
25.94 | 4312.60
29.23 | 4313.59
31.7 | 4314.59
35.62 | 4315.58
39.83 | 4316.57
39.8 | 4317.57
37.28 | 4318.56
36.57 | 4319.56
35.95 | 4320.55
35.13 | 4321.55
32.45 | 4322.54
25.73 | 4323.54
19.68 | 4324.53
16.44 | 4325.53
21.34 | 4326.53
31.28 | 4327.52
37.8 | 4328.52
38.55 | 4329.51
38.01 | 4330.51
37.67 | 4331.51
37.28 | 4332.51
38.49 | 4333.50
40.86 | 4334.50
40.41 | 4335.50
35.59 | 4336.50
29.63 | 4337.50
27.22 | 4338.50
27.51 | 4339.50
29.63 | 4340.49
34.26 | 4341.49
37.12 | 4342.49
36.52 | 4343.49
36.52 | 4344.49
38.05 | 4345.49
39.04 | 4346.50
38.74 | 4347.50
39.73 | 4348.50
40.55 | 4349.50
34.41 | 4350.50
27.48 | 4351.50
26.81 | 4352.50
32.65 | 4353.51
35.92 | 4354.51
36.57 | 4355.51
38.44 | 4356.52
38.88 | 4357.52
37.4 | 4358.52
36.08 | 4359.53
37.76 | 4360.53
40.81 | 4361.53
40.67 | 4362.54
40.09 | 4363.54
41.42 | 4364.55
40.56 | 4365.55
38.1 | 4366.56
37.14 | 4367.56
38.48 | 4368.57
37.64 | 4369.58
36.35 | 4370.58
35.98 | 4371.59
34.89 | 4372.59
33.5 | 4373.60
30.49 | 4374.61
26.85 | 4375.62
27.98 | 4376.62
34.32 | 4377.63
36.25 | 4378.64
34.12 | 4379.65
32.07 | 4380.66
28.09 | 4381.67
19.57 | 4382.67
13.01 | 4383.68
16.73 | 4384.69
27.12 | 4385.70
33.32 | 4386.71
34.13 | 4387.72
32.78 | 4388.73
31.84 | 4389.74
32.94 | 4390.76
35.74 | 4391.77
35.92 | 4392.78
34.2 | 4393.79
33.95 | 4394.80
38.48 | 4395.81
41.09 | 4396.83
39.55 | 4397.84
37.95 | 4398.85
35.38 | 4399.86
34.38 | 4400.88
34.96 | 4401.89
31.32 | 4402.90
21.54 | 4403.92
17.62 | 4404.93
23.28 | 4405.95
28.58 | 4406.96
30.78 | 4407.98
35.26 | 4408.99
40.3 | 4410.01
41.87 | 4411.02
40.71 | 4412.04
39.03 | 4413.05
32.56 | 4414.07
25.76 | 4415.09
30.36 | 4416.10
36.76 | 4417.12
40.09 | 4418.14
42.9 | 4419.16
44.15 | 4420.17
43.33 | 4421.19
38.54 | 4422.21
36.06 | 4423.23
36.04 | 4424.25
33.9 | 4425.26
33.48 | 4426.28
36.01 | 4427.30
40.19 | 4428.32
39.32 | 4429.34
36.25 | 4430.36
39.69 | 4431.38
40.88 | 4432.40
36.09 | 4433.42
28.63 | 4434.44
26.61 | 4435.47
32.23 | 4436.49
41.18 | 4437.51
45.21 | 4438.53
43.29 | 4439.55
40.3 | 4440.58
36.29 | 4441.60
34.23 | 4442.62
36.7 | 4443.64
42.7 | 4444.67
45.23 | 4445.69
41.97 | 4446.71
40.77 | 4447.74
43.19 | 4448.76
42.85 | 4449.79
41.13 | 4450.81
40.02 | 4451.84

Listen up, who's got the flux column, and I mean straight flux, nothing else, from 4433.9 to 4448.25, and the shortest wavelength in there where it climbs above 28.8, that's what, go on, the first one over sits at 4436.49 Angstrom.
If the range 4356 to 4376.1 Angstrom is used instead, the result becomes 4356.52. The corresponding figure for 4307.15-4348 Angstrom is 4313.59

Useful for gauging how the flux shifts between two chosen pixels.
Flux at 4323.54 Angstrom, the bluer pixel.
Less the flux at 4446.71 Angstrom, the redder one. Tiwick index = -16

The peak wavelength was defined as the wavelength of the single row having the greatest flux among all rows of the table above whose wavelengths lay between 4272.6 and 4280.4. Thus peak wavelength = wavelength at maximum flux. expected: 4277.98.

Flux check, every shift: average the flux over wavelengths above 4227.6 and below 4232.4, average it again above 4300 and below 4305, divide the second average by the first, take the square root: 1.04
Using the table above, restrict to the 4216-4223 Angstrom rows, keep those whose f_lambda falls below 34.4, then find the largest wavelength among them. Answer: 4222.20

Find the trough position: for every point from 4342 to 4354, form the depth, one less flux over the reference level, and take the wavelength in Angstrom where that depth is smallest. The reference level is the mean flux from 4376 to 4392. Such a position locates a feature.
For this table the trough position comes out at 4349.50 Angstrom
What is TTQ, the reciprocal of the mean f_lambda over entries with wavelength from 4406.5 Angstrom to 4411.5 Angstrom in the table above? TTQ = 0.028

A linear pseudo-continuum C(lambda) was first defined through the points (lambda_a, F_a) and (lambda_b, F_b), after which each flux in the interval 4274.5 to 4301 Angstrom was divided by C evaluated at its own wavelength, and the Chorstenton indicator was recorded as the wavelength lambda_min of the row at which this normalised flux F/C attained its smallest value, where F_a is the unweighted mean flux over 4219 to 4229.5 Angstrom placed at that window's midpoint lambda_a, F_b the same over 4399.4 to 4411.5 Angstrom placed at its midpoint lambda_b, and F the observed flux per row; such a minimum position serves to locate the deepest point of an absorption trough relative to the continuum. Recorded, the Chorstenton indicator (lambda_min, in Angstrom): 4275.03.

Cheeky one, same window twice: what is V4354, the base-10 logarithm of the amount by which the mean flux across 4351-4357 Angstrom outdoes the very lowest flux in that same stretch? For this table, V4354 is 0.79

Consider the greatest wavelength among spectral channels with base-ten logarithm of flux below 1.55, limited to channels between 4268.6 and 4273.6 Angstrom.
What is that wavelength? 4273.06 Angstrom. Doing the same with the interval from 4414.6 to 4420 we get 4416.10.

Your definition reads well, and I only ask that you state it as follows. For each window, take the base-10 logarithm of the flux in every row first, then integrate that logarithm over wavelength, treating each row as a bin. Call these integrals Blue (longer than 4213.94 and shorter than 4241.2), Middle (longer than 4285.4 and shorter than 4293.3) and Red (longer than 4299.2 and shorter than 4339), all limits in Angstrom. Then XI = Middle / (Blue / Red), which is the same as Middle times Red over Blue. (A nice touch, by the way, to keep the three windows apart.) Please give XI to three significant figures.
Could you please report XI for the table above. 17.0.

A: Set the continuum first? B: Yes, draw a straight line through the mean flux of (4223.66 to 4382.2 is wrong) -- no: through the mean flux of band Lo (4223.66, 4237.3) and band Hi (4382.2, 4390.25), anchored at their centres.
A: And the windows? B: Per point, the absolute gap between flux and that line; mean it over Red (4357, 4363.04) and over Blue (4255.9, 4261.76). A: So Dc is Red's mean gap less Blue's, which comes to 8.1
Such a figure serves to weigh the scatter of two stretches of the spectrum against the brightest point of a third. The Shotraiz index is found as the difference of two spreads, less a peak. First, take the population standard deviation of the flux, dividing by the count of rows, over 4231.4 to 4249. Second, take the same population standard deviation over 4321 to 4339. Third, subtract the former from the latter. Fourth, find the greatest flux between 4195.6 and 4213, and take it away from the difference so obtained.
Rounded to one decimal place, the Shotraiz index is -31.3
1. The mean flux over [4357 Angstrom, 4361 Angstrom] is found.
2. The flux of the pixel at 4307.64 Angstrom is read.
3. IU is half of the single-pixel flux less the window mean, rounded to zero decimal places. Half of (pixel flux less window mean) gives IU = -12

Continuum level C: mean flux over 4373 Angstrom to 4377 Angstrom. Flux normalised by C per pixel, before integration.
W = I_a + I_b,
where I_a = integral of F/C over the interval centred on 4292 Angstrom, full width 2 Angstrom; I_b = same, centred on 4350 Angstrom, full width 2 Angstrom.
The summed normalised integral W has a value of 4.3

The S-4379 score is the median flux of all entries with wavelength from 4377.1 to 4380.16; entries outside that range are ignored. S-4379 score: 34.3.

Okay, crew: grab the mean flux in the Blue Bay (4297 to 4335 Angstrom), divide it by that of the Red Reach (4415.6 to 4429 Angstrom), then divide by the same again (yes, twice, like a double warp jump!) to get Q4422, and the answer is 0.0196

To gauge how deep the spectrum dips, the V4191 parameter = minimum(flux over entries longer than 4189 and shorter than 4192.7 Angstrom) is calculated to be 26.57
